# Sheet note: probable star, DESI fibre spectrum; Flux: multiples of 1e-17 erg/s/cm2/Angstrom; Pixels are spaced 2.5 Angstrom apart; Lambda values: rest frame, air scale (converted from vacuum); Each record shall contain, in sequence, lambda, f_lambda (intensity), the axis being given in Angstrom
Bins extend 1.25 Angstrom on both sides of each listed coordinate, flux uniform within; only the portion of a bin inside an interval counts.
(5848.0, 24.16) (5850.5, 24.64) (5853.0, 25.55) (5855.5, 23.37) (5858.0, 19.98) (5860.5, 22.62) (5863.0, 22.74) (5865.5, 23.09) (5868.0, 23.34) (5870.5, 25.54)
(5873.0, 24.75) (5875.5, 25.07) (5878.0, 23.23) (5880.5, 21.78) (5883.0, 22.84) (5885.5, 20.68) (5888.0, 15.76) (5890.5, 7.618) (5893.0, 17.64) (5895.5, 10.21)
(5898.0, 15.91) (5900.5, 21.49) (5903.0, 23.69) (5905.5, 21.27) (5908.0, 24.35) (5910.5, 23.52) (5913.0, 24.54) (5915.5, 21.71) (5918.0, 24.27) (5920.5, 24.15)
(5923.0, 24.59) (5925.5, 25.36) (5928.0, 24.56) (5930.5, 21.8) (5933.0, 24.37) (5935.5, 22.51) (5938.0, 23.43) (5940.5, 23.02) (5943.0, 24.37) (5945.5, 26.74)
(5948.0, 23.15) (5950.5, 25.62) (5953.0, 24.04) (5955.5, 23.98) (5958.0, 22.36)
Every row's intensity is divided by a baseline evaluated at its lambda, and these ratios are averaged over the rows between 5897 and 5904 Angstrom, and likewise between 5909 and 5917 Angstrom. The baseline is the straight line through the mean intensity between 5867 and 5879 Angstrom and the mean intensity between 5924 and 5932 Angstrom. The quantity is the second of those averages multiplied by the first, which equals 0.82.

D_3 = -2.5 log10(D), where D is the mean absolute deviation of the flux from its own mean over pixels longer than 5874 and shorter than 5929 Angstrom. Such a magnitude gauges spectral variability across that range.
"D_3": -1.4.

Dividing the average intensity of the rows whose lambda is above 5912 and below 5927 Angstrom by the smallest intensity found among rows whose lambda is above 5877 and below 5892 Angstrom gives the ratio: 3.16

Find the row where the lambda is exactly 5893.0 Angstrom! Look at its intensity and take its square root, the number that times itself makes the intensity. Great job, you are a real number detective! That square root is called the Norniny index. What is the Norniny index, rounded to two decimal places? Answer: 4.20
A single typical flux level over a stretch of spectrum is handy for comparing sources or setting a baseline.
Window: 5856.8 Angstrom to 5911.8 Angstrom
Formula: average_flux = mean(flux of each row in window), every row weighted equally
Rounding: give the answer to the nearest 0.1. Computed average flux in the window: 20.8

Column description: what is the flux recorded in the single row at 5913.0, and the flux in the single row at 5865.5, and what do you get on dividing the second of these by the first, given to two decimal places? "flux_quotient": 0.94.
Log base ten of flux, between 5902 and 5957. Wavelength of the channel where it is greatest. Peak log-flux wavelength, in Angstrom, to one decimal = 5945.5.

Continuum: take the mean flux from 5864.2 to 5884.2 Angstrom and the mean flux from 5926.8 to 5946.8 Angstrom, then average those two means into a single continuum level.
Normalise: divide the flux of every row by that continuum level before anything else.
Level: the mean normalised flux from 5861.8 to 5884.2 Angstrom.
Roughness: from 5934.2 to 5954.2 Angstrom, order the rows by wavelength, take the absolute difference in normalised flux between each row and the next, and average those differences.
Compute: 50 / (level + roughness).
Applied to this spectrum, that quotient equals 46.8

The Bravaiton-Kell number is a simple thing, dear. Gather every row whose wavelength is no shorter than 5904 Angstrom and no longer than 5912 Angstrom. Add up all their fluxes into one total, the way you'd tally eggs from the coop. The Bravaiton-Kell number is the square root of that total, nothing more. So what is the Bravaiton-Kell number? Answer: 8.32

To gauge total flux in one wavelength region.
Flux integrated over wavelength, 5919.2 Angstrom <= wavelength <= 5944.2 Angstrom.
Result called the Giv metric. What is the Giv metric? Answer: 595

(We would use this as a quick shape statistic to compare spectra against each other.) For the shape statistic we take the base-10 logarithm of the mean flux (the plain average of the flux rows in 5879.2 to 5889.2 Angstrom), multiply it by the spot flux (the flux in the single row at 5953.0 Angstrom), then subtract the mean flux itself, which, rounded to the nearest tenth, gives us 11.1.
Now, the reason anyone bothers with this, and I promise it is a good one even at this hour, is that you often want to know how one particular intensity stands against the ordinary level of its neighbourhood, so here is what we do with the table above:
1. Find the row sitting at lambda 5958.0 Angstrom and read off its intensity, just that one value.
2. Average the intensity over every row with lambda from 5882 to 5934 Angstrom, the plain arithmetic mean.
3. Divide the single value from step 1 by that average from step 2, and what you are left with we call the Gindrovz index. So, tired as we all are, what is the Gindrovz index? 1.07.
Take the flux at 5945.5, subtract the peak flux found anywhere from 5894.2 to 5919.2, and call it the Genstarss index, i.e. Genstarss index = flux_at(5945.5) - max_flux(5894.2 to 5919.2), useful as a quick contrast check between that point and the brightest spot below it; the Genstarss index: 2.2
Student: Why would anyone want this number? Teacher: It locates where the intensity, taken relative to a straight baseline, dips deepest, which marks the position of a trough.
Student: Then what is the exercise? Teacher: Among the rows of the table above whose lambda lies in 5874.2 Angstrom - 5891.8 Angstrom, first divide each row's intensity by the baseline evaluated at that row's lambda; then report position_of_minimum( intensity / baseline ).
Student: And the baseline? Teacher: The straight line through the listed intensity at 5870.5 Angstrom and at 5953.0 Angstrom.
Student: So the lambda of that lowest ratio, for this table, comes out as 5890.5 Angstrom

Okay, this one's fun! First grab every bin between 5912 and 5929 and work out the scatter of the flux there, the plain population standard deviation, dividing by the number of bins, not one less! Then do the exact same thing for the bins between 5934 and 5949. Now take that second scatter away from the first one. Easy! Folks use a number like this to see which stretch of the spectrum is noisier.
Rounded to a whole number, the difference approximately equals 0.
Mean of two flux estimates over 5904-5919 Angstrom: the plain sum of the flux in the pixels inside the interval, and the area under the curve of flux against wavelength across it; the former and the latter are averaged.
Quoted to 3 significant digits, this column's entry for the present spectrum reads 244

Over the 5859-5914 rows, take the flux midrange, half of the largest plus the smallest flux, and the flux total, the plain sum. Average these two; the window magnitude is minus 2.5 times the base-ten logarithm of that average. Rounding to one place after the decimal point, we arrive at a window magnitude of -5.9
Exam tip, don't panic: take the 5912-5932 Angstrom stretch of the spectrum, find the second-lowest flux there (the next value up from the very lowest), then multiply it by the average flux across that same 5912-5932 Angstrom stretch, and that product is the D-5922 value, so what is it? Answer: 520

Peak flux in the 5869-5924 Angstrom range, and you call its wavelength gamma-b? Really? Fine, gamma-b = 5870.5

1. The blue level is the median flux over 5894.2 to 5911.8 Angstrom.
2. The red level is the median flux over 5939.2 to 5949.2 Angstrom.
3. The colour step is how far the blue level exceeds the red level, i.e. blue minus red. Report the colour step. -2.3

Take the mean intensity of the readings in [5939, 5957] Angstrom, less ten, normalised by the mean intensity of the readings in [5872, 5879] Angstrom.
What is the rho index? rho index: 0.59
